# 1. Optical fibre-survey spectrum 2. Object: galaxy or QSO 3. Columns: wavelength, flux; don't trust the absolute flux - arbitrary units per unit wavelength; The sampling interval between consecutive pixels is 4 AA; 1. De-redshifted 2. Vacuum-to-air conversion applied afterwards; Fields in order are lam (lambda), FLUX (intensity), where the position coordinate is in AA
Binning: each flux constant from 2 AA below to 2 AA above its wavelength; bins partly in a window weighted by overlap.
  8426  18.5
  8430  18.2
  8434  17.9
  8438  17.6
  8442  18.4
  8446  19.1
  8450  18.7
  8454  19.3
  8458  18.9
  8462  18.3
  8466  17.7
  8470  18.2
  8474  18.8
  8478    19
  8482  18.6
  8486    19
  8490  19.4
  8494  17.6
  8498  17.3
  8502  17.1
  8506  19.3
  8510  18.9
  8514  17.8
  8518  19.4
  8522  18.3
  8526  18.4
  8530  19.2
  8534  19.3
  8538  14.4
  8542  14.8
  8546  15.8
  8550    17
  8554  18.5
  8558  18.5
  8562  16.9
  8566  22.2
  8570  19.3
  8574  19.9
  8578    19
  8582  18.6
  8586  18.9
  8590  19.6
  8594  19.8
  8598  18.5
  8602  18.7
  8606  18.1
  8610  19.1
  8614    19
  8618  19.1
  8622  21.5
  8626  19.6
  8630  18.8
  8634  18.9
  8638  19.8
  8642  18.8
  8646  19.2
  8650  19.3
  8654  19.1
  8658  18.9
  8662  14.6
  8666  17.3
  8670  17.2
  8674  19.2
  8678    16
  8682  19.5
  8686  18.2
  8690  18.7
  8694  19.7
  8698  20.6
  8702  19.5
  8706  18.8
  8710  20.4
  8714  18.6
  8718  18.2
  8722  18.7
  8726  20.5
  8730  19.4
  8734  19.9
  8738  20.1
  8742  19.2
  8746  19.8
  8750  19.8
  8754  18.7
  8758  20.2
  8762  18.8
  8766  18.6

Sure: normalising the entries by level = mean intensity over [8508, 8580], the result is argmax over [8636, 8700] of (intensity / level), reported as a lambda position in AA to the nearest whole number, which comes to 8698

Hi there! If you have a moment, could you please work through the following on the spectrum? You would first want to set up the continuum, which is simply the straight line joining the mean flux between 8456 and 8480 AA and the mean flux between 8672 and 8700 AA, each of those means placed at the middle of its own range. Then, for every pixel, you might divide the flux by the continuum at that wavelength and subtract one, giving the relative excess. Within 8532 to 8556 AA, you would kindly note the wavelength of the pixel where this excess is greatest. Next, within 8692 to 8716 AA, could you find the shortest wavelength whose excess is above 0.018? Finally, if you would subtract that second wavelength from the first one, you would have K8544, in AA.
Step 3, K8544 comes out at -160 AA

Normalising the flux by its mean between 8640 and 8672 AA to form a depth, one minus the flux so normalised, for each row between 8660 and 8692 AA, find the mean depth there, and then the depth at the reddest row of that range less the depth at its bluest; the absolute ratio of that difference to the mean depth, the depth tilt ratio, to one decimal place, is 8.9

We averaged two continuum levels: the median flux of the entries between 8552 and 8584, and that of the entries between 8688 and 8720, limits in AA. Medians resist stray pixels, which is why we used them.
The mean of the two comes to 19.0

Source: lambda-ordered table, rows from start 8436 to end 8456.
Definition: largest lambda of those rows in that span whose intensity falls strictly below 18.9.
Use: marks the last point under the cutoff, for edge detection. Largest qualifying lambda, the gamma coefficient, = 8450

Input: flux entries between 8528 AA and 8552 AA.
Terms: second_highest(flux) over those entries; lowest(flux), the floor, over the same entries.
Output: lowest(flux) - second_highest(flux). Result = -4.8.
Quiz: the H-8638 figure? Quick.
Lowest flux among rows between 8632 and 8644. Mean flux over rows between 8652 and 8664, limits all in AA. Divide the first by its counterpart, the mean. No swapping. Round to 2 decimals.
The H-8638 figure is 1.07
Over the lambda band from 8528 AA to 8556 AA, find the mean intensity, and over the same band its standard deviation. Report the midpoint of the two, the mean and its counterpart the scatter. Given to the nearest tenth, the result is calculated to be 9.5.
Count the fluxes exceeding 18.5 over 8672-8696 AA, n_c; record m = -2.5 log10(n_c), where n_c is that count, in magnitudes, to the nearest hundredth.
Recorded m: -1.51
